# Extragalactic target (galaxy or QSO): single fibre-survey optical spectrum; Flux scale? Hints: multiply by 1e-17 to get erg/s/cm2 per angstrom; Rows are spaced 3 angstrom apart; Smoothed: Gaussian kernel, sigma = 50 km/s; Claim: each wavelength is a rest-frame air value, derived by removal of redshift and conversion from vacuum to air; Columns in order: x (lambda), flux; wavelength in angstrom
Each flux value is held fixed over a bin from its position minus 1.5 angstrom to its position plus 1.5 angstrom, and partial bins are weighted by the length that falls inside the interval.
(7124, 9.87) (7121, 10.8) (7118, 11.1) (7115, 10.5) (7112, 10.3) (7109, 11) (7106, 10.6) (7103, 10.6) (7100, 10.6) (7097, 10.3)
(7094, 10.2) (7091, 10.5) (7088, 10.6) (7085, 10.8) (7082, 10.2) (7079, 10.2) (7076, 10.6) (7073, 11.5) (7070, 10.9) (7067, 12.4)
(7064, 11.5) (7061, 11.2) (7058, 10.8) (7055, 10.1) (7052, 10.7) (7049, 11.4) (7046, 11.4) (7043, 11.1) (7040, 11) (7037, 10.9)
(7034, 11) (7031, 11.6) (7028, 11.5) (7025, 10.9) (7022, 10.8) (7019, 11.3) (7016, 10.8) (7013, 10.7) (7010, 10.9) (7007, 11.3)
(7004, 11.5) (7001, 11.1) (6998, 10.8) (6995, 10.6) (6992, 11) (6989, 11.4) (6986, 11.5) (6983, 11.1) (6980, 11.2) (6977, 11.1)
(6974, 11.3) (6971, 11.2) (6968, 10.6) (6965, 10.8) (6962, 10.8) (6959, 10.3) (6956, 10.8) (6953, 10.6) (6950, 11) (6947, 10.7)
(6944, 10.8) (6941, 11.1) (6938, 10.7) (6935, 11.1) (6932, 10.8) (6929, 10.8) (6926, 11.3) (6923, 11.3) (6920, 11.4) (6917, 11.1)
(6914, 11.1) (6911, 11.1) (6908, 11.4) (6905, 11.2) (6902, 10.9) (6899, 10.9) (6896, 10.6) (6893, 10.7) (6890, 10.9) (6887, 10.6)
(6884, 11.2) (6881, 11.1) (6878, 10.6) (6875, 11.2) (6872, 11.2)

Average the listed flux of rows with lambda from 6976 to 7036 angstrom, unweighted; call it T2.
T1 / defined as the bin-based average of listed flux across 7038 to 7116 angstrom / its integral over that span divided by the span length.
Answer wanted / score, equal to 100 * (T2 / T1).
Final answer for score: 103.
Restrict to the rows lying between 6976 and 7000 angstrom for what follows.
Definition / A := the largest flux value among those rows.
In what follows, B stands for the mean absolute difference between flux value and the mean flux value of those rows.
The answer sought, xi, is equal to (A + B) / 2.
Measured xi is 5.86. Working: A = 11.5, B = 0.22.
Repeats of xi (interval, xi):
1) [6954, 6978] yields 5.78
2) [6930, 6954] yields 5.63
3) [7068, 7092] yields 5.90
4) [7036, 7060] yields 5.85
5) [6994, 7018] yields 5.88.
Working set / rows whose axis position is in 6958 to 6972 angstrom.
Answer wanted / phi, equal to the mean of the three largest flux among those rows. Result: 10.93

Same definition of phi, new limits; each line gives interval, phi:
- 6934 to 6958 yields 11.07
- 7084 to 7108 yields 10.67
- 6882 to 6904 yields 11.00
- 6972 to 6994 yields 11.40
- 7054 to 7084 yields 11.80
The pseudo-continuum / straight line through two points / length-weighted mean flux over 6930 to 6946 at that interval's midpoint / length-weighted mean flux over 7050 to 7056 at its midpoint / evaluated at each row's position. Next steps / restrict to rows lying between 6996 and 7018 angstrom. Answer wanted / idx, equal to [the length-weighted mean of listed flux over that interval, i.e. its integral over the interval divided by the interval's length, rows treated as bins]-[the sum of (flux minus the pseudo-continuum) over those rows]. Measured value 8.5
